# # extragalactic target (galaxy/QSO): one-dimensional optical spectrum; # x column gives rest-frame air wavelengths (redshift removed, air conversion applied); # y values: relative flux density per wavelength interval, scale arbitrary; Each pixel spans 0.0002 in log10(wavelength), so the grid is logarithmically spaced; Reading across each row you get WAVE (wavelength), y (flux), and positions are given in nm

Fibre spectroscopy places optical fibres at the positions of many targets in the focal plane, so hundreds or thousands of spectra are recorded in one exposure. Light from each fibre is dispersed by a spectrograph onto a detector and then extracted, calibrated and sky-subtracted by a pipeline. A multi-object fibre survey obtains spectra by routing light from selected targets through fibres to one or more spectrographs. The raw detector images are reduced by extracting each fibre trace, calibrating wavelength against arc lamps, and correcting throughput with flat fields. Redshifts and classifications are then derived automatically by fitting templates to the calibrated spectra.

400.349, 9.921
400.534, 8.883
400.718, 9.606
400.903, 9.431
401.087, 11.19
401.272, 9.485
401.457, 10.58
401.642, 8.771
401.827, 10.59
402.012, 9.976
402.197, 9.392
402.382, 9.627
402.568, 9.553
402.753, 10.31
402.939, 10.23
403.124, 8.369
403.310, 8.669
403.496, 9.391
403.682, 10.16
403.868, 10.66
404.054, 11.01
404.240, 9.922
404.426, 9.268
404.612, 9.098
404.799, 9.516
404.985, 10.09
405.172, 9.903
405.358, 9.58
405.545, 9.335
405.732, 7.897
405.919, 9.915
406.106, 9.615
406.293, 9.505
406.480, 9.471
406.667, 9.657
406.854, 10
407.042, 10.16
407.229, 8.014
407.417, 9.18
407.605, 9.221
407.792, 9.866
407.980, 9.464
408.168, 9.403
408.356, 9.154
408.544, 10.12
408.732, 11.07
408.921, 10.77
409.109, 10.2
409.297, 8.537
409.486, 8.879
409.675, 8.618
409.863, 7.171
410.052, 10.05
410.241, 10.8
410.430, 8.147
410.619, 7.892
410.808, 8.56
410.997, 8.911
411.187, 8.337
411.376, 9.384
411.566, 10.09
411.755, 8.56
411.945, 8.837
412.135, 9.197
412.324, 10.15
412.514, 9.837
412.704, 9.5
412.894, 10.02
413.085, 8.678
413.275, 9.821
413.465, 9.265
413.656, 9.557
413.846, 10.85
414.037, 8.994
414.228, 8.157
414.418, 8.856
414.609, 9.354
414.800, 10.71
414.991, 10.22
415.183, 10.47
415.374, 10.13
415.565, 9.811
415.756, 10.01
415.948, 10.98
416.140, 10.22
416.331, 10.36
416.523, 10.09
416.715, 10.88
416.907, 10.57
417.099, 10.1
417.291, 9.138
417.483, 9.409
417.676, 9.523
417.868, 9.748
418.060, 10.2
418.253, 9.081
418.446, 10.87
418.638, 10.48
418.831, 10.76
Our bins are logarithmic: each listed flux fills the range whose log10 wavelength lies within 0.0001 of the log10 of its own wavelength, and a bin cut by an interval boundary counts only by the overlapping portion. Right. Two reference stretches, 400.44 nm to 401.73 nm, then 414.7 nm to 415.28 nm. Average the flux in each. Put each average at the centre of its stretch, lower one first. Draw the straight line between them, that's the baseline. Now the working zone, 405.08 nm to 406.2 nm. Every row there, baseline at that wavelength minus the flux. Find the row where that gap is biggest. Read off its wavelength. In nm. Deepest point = 405.732 nm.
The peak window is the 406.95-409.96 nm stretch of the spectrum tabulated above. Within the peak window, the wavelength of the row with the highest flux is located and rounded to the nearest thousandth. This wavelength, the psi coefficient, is 408.732 nm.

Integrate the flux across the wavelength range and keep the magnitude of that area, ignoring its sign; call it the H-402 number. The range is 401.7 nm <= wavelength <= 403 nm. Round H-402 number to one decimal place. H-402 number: 12.9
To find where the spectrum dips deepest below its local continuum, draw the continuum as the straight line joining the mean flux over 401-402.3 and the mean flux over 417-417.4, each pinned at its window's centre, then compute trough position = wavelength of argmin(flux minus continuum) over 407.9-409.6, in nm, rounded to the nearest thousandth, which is 409.297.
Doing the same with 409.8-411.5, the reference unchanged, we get 409.863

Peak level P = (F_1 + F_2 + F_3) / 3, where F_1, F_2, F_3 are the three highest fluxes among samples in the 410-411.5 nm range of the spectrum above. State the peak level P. 10.08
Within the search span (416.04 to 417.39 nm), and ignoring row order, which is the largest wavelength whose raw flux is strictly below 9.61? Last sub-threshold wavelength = 417.291 nm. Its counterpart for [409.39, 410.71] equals 410.619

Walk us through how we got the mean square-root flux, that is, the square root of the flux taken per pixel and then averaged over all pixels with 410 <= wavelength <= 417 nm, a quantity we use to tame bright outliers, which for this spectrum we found 3.100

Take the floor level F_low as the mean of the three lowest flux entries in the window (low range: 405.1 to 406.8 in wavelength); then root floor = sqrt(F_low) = 2.98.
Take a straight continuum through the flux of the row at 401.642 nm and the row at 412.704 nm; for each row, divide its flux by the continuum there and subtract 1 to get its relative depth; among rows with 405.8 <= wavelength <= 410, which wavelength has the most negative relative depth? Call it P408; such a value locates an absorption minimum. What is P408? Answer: 409.863 nm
